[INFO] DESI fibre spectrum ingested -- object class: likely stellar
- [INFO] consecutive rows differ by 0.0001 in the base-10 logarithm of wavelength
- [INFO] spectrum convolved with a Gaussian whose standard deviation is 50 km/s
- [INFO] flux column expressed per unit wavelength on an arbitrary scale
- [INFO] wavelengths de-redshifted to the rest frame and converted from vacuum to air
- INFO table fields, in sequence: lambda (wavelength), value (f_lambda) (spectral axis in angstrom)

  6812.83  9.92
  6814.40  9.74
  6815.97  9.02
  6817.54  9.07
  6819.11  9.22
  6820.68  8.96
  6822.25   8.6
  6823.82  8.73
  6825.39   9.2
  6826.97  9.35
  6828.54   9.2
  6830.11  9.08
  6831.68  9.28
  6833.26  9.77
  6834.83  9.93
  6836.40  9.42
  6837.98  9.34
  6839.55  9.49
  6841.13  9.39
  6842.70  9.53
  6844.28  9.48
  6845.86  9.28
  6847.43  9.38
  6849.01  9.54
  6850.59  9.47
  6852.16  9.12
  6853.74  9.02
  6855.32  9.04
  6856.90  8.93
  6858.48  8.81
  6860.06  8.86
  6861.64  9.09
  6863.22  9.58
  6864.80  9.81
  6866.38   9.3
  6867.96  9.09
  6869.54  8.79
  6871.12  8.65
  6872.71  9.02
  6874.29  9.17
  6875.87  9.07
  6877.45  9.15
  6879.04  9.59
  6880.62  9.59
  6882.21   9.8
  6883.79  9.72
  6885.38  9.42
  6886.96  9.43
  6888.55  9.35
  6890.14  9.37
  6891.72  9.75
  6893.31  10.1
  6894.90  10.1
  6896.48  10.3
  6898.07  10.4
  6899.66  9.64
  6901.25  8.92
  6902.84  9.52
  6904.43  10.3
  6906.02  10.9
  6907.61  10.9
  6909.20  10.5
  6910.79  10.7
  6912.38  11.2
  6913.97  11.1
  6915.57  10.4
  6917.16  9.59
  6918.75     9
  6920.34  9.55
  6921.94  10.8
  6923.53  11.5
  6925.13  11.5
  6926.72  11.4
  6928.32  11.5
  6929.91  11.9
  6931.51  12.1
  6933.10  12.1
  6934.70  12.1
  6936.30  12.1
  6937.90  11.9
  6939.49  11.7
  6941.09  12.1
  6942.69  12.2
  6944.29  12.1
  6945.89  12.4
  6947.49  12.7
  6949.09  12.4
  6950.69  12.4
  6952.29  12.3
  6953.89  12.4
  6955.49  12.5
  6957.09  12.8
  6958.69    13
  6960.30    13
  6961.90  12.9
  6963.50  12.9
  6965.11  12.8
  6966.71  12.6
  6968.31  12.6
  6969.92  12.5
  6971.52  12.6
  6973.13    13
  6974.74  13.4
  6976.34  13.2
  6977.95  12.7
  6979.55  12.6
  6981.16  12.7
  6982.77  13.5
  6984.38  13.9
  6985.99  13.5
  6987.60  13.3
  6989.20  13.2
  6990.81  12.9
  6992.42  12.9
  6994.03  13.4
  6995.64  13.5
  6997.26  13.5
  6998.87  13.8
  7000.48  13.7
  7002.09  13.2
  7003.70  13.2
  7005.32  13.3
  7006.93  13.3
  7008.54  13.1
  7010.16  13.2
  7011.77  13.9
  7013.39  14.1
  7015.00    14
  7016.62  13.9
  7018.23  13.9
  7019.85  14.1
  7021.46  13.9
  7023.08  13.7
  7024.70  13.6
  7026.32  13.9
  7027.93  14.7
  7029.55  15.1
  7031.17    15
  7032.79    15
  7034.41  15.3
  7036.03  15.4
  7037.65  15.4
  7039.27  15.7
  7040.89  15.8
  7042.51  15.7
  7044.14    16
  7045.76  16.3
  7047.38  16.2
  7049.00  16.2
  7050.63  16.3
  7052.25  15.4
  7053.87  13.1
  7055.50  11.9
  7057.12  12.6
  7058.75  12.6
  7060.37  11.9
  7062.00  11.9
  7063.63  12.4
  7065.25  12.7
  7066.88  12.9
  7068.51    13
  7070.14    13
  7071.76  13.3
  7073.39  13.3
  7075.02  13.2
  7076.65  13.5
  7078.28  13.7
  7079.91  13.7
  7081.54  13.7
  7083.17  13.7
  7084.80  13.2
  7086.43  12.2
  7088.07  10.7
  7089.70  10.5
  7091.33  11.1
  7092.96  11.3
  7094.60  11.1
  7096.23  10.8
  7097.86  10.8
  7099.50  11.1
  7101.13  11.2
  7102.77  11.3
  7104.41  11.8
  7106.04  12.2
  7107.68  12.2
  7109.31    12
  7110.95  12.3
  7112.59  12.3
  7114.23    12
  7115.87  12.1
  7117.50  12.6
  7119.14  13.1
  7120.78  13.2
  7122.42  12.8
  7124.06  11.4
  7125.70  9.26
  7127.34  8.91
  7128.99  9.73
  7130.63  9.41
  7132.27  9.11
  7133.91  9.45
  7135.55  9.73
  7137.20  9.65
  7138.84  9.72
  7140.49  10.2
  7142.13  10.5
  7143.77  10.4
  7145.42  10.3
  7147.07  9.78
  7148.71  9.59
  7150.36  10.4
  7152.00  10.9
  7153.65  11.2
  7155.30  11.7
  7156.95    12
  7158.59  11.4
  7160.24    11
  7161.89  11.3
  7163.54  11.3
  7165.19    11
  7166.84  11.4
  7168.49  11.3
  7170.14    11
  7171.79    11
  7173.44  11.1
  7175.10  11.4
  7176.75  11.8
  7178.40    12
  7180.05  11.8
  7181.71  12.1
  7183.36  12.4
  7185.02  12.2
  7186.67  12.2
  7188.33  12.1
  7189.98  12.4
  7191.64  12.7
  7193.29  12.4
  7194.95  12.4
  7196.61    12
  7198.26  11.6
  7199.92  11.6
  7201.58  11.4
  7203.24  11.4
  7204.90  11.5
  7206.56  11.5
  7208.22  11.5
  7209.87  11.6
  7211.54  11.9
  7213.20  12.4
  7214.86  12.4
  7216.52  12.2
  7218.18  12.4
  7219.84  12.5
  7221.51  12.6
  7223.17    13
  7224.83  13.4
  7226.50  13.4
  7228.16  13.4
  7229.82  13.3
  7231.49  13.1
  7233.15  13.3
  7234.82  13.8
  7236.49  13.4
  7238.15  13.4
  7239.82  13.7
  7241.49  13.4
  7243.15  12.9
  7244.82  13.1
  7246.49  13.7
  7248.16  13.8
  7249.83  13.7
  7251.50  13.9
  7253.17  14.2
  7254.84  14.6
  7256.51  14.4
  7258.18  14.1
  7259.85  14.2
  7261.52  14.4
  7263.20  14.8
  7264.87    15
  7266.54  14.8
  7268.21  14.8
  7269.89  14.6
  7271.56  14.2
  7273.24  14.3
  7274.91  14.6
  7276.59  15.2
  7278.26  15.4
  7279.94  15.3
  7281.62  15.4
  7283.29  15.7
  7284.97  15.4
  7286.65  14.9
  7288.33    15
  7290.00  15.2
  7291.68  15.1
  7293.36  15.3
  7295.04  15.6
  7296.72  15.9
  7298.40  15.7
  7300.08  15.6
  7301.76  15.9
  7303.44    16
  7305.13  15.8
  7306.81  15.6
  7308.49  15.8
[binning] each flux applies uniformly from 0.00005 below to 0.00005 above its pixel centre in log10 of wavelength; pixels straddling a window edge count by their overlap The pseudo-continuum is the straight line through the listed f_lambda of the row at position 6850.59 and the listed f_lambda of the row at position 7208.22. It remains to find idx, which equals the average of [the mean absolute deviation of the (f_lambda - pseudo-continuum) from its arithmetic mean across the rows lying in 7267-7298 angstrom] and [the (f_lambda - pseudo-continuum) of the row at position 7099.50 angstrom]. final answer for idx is 0.28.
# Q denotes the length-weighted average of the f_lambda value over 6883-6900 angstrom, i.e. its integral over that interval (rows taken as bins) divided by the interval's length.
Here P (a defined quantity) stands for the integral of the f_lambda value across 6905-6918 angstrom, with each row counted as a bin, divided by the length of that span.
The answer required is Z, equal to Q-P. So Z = -0.9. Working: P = 10.7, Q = 9.8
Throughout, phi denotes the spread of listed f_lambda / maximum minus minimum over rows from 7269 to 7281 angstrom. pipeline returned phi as 1.20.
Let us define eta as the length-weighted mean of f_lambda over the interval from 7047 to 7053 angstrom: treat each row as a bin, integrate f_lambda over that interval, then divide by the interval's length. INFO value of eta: 16.0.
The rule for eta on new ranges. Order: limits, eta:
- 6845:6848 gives 9.3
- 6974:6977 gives 13.3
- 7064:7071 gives 12.9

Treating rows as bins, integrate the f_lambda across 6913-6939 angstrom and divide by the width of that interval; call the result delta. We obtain 11.2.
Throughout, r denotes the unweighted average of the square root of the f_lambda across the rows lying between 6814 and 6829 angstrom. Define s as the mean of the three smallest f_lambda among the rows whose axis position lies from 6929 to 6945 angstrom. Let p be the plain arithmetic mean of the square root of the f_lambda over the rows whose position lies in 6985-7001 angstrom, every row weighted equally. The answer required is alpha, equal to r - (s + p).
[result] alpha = -12.5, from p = 3.66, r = 3.0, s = 12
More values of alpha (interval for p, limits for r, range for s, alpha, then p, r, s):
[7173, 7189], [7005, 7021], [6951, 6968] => -12.2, 3.45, 3.7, 12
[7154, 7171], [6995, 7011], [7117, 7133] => -8.8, 3.37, 3.7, 9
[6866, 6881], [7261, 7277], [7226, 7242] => -12.4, 3.02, 3.8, 13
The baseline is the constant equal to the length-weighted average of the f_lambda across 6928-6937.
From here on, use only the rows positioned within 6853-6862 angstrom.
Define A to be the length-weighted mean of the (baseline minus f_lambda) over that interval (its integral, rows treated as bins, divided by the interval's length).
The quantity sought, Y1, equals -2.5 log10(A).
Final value -1.2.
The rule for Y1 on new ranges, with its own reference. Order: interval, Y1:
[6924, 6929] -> 0.7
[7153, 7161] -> 0.7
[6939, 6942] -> 3.1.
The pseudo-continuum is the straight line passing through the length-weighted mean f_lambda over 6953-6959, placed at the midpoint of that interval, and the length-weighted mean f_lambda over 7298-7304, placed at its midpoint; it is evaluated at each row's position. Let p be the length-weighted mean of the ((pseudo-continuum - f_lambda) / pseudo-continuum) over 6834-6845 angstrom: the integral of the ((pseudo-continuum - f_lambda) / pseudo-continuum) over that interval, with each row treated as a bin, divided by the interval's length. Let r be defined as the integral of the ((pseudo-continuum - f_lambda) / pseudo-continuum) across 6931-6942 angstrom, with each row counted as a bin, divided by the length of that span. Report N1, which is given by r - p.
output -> -0.14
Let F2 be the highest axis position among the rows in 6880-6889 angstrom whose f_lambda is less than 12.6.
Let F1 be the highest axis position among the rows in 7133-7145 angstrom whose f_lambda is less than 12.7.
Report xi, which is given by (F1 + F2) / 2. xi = 7016.2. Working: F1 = 7143.77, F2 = 6888.55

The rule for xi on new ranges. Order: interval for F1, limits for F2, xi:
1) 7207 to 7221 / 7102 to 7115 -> 7167.0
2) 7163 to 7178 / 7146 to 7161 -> 7168.5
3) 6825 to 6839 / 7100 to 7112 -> 6974.5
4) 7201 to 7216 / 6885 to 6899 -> 7056.5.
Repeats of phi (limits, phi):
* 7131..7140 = 0.62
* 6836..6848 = 0.25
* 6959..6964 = 0.10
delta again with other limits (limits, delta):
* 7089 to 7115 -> 11.5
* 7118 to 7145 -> 10.4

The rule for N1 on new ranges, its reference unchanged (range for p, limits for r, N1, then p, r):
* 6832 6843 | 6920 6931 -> -0.08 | 0.176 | 0.09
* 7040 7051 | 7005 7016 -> 0.16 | -0.192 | -0.03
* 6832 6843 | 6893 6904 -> 0.01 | 0.176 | 0.19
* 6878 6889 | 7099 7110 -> -0.04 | 0.203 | 0.17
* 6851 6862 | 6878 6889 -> -0.03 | 0.234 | 0.20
